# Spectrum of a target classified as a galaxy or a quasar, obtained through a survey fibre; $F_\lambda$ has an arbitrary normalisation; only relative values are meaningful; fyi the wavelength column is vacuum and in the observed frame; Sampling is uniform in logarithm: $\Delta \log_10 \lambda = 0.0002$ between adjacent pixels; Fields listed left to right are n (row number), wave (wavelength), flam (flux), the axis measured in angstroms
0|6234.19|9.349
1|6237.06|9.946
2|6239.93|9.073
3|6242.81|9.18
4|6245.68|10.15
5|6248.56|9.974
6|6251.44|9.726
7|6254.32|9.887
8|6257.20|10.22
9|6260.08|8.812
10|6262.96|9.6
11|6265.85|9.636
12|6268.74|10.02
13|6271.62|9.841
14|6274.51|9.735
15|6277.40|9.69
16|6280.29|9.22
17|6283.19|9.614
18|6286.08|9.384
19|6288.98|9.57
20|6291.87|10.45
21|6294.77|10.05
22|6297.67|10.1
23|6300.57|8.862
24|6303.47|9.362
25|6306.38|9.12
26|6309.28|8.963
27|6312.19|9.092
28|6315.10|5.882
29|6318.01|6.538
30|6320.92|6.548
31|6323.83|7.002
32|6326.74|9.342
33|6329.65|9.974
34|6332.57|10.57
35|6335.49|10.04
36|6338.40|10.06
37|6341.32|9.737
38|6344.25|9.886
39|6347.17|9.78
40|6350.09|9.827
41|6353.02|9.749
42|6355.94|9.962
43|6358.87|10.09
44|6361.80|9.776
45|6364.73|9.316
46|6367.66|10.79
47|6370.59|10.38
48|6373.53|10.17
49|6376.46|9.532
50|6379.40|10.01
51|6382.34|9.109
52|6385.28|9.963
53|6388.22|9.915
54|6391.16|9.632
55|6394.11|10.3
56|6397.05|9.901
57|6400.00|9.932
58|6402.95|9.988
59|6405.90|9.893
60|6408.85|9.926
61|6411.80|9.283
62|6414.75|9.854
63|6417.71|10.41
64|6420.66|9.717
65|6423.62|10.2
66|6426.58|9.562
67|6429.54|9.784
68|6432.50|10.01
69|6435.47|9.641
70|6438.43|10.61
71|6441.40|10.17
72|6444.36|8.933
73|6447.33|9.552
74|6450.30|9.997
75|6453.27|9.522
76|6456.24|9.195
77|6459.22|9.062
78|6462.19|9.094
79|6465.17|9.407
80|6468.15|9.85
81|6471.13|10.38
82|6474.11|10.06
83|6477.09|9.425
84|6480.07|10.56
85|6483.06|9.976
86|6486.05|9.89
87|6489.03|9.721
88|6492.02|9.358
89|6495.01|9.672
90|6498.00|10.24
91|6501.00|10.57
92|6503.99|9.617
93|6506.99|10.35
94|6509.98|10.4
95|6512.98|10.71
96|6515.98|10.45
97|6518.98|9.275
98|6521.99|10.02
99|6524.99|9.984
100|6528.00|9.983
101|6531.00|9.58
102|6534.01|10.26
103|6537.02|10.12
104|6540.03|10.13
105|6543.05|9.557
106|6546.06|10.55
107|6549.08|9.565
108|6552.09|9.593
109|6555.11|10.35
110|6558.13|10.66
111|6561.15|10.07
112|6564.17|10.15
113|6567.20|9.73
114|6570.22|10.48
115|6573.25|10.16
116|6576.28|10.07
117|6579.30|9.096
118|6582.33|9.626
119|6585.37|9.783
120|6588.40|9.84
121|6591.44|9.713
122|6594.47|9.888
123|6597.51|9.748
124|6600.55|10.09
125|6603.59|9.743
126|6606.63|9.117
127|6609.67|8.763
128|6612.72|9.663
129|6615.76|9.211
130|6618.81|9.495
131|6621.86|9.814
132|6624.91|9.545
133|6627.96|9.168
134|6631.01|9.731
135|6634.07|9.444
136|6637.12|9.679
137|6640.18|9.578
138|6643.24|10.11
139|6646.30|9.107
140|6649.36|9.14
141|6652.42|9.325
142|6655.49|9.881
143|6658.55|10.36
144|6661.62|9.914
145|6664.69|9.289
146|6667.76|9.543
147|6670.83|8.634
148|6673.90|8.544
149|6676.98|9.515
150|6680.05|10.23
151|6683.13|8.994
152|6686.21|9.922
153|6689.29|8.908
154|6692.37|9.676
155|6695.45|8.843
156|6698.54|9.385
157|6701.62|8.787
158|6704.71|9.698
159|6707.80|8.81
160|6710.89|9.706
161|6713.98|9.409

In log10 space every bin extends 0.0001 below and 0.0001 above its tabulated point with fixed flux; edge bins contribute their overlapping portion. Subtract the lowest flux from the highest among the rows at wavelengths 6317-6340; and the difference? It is 4.0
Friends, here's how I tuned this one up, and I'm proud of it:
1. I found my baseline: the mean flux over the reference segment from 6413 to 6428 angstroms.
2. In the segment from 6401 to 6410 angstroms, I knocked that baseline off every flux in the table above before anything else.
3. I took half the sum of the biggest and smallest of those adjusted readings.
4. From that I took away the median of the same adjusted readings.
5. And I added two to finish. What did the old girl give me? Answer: 2.01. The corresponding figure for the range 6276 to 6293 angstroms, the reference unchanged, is 2.24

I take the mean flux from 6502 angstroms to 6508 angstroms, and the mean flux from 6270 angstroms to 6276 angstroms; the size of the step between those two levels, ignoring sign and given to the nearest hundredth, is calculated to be 0.20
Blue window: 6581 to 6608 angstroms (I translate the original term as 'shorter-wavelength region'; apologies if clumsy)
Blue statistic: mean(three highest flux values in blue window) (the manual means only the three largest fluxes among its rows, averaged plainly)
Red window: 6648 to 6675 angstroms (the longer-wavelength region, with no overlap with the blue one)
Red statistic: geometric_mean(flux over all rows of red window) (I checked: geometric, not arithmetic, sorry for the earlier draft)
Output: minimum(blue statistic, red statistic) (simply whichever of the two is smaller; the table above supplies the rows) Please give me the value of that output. 9.39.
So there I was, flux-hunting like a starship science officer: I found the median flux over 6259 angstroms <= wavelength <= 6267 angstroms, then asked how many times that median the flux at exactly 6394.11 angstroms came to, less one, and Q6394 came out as 0.073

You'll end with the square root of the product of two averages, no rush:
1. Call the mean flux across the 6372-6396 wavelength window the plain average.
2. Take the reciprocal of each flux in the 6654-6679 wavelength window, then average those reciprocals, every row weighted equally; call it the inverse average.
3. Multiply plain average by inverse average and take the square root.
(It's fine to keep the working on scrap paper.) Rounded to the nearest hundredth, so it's 1.02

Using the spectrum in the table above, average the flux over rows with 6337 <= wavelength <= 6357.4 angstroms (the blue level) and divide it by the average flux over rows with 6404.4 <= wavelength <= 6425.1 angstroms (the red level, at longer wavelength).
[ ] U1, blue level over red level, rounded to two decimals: 1.00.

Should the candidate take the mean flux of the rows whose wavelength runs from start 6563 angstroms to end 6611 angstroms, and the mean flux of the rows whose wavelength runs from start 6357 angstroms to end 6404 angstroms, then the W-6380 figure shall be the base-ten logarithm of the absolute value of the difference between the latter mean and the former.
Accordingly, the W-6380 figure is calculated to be -0.76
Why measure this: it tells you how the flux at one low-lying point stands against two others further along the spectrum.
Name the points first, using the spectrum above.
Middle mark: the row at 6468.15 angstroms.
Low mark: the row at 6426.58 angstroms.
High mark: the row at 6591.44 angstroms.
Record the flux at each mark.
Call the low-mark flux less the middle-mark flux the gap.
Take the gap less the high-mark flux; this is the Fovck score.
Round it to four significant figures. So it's -10.00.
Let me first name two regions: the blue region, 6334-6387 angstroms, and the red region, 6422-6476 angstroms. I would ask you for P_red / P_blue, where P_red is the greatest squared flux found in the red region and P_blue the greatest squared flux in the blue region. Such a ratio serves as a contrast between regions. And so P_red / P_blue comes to 0.97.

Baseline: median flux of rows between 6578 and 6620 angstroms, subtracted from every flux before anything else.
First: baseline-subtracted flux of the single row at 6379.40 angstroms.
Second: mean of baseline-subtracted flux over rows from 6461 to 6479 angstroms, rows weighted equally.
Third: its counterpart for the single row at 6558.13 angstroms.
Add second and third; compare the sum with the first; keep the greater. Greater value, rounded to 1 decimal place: 1.0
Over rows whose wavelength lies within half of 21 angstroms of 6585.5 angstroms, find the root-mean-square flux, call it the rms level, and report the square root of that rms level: 3.12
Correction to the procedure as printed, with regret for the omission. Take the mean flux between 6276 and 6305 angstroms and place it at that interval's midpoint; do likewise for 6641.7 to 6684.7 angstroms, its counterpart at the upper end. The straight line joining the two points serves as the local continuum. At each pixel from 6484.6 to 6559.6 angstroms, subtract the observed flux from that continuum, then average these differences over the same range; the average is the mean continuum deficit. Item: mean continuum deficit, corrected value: -0.49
